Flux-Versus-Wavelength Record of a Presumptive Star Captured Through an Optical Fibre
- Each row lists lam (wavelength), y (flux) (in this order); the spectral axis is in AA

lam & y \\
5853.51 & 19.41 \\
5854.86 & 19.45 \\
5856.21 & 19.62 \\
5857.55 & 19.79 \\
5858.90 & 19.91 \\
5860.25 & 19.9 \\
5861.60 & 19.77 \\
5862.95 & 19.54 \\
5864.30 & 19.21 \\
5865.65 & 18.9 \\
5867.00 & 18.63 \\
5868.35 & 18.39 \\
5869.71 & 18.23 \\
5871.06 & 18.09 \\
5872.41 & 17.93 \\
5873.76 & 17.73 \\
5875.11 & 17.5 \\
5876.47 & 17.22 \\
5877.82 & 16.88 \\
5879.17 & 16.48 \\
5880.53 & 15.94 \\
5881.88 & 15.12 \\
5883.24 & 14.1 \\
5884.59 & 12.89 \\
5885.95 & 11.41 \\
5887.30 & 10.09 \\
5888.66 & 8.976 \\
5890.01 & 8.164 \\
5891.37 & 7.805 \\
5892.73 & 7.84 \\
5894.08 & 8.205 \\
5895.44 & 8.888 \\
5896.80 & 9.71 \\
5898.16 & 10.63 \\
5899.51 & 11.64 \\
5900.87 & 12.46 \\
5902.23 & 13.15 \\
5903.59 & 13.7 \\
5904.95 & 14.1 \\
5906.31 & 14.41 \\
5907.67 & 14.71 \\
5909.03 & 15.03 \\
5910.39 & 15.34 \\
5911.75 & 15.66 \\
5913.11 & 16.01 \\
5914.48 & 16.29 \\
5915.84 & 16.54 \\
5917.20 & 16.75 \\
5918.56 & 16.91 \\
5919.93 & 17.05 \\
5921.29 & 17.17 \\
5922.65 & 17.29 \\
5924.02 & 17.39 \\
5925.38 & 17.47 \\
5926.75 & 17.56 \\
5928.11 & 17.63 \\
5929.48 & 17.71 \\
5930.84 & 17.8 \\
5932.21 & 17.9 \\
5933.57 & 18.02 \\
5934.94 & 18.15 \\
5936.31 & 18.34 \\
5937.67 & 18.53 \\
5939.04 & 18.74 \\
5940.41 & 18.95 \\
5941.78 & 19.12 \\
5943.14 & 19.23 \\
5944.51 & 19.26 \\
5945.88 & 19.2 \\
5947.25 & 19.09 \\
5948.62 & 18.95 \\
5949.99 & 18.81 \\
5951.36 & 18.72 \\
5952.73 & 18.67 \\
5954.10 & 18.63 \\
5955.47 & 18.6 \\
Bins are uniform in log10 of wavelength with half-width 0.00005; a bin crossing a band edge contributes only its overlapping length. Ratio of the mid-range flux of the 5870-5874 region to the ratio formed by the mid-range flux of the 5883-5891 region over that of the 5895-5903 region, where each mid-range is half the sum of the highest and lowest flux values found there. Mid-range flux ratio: 18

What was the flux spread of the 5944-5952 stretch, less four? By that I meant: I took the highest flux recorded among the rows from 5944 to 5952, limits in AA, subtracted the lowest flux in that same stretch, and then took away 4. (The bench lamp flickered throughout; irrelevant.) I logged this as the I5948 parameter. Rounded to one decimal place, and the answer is -3.5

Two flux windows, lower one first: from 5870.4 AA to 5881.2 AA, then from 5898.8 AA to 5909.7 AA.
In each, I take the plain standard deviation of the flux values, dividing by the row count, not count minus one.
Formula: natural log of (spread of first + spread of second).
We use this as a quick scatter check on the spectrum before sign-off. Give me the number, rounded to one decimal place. 0.6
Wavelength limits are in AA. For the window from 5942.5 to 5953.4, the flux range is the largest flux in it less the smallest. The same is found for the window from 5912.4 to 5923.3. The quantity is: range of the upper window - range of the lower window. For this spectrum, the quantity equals -0.7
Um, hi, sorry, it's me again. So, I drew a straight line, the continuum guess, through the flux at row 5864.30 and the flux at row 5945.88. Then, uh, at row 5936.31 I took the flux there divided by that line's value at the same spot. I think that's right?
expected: 0.96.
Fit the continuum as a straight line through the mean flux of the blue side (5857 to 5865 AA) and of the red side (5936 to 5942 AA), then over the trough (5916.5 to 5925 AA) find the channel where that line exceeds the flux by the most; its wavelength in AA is 5917.20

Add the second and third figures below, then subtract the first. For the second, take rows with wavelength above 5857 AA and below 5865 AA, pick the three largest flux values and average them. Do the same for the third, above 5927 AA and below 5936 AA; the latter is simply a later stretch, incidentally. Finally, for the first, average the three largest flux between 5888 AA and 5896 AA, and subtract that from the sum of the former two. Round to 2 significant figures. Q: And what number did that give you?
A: 29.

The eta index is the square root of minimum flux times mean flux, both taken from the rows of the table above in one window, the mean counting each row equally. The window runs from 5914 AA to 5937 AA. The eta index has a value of 17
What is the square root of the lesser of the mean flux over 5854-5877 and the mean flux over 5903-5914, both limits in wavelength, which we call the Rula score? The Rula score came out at 3.9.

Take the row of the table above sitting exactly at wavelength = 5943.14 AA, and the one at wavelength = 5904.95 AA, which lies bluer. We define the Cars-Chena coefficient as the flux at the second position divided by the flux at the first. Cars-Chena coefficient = 0.73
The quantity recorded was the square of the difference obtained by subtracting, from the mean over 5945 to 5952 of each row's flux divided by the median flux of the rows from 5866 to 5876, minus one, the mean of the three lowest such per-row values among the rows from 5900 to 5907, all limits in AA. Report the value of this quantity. 0.10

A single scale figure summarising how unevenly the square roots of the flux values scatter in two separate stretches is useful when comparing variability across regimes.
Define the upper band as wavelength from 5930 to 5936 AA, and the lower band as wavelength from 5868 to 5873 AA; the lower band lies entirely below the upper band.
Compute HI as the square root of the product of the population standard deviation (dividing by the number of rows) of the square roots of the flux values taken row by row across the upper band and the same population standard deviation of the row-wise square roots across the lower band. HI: 0.018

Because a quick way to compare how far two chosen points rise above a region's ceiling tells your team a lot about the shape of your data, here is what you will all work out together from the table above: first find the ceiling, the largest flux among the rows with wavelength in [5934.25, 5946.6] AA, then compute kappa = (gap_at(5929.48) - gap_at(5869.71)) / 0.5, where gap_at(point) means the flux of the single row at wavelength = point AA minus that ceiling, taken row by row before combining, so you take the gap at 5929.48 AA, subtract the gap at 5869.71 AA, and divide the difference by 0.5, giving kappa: -1.0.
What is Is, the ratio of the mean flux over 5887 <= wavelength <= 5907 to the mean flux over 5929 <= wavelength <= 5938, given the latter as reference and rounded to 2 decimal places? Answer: 0.59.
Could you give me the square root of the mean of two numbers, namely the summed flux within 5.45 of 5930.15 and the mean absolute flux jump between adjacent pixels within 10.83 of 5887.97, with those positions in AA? 8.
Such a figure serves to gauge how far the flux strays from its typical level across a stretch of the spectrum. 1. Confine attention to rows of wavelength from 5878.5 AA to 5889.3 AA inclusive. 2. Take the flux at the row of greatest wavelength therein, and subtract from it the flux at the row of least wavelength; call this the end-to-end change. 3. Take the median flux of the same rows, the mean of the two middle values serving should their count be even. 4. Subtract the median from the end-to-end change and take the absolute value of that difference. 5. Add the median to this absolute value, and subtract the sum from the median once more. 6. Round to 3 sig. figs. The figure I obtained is -21.0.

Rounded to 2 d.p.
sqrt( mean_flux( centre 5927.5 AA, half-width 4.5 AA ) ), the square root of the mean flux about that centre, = 4.19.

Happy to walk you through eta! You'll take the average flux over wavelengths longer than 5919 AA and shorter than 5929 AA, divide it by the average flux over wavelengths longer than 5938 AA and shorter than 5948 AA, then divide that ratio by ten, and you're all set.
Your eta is 0.091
